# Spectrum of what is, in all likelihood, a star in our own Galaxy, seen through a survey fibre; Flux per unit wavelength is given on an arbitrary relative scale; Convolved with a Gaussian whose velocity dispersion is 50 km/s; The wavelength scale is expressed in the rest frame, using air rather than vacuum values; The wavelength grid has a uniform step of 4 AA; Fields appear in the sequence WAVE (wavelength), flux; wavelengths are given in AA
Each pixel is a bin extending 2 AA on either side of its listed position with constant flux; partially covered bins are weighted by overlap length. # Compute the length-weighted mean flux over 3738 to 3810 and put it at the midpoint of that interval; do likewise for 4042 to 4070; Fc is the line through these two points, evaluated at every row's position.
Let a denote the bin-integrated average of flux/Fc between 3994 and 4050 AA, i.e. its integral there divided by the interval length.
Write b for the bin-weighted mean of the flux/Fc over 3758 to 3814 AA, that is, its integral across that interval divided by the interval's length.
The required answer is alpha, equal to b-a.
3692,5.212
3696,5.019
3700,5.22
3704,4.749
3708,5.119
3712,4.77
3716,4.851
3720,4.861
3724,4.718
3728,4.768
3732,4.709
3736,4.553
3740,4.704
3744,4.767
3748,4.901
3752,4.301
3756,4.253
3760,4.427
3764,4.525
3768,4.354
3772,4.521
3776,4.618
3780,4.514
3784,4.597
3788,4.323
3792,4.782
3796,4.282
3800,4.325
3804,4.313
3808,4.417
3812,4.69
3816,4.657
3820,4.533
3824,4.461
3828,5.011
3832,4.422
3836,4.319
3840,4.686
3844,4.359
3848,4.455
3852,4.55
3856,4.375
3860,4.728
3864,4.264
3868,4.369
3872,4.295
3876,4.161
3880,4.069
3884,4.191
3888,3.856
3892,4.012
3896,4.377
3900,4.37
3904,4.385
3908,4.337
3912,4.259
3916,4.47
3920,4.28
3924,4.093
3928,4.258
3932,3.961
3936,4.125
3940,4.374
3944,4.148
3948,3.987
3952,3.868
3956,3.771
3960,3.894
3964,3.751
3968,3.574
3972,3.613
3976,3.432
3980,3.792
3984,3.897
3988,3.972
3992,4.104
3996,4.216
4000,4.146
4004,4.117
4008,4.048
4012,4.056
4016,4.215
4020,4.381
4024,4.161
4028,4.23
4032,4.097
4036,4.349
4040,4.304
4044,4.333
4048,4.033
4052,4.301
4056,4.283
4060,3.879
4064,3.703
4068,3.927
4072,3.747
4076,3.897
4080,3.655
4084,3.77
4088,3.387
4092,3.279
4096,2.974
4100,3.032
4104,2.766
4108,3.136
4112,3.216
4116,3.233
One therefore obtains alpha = -0.02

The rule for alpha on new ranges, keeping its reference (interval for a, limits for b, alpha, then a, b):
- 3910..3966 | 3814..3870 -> 0.06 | 0.96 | 1.03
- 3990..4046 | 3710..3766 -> 0.00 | 1.02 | 1.02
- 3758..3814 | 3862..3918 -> -0.02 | 1.00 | 0.98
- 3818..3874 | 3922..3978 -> -0.10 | 1.02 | 0.93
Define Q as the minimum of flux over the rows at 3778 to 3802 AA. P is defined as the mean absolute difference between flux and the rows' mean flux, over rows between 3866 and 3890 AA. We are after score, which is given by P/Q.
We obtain 0.030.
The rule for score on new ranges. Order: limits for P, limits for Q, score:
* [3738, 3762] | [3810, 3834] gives 0.052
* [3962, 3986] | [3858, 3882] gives 0.034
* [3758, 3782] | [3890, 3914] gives 0.017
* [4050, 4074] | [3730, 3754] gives 0.049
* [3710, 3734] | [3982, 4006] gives 0.013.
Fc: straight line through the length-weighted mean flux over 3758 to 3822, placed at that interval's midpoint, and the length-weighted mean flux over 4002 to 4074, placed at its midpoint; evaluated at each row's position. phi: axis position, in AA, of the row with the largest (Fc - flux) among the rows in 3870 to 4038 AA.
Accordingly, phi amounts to 3976 AA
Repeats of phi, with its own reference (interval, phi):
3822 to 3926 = 3888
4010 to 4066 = 4064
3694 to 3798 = 3756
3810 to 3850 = 3836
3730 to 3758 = 3756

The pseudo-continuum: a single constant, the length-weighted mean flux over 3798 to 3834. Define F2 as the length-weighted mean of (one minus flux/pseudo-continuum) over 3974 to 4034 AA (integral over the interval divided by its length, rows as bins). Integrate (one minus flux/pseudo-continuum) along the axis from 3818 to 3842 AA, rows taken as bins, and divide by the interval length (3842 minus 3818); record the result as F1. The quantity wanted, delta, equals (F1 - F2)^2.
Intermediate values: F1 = -0.01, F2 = 0.11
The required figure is 0.0129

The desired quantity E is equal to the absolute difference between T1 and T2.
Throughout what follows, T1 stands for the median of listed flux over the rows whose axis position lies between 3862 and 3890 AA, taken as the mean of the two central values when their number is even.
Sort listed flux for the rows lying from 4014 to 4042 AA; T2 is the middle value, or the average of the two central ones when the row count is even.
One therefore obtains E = 0.0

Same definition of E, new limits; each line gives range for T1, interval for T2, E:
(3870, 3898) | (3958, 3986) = 0.4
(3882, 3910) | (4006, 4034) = 0.2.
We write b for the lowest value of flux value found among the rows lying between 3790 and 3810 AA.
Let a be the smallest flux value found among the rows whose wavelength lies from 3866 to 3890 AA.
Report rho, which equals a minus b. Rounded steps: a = 3.856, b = 4.282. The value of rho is -0.4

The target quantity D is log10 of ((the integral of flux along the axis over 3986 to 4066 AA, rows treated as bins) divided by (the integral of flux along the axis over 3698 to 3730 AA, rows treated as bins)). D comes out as 0.3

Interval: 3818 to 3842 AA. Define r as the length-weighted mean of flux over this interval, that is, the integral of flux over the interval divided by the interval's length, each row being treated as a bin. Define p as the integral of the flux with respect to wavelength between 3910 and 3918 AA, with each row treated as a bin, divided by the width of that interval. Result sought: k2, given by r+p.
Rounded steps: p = 4.4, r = 4.57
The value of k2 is 8.94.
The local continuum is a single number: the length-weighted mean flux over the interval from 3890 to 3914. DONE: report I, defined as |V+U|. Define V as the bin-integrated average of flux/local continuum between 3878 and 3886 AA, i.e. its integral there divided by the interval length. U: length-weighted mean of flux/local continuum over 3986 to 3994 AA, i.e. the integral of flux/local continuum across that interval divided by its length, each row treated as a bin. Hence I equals 1.90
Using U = 0.94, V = 0.96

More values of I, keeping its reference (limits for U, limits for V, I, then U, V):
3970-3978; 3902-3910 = 1.84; 0.82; 1.02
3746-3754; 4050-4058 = 2.07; 1.07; 1.00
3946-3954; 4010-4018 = 1.88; 0.92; 0.96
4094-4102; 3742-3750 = 1.83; 0.70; 1.13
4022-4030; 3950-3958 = 1.87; 0.98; 0.89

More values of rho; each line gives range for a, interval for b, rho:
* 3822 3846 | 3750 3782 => 0.1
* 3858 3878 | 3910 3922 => -0.1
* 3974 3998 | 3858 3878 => -0.7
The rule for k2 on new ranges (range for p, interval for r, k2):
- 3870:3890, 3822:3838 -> 8.67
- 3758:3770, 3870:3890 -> 8.55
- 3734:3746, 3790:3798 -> 9.21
